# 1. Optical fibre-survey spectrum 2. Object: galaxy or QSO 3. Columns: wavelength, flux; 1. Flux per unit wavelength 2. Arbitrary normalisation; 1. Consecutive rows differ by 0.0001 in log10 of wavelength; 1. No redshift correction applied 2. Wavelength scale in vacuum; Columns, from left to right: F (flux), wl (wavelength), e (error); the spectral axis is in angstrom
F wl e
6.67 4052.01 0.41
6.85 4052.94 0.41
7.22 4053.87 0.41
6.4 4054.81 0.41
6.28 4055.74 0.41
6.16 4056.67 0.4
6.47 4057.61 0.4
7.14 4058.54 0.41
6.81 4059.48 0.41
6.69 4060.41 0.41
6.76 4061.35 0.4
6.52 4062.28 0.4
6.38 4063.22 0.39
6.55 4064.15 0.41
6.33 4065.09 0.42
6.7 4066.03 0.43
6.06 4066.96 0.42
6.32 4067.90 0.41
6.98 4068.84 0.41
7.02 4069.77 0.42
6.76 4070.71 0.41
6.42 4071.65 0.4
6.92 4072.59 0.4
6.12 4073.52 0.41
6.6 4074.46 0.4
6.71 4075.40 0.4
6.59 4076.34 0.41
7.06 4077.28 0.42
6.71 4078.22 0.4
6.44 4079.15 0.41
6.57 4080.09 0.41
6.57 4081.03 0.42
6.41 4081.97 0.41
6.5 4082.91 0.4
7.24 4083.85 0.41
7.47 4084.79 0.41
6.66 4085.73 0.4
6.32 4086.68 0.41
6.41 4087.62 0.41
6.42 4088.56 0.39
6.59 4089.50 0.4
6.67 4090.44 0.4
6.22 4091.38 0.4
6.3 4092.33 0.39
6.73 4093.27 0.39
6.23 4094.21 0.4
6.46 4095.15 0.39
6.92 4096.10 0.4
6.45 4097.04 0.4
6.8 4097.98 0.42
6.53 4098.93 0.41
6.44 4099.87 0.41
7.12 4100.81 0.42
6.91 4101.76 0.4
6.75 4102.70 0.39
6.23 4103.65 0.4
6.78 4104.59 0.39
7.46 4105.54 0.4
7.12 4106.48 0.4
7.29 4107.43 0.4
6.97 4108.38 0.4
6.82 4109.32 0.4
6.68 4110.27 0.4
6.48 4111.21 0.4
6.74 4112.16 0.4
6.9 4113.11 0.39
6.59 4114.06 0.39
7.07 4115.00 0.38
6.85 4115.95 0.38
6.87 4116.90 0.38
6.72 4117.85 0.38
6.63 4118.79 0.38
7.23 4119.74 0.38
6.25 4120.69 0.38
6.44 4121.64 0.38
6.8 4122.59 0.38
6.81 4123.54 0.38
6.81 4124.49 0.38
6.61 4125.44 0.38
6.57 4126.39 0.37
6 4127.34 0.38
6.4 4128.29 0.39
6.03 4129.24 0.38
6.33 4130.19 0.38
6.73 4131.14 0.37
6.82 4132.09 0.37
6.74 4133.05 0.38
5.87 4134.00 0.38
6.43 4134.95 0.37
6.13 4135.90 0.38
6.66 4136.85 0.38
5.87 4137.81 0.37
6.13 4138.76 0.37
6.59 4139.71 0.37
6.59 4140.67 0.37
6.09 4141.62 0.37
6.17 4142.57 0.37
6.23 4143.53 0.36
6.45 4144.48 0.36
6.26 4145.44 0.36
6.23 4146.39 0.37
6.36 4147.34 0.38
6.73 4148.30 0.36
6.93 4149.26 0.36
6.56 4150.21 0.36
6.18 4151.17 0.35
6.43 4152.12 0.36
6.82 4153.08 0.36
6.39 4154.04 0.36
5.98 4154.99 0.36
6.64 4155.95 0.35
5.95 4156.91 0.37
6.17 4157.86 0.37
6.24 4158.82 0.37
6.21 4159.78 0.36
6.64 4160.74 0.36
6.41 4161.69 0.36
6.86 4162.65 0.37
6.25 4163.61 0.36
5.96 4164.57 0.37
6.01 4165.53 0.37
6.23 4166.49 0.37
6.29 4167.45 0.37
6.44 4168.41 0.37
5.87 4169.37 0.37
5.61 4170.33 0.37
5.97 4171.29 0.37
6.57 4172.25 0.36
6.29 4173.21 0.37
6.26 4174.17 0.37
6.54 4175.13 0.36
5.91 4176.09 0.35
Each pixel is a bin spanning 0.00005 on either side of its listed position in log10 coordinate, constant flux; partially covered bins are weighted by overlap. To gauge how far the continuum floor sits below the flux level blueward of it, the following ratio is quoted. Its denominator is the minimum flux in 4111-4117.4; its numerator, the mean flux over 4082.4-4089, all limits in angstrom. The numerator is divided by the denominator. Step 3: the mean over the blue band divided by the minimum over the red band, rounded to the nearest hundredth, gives 1.04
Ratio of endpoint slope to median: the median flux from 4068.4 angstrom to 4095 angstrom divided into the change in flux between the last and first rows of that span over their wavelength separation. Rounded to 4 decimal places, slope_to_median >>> -0.0045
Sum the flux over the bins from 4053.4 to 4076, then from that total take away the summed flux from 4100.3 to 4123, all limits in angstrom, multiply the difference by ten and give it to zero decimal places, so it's -54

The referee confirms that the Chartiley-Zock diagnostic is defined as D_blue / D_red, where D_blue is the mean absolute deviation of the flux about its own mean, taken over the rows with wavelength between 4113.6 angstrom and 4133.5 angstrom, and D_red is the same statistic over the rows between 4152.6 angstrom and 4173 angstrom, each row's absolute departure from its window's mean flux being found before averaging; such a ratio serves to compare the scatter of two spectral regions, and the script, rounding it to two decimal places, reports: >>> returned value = 0.92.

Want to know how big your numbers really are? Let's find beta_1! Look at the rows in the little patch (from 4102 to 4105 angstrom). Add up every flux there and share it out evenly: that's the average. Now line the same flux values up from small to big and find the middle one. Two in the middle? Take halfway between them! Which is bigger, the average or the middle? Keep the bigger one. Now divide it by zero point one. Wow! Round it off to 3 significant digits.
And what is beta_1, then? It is 67.5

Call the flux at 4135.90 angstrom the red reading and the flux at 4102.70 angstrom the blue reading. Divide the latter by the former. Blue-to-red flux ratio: 1.10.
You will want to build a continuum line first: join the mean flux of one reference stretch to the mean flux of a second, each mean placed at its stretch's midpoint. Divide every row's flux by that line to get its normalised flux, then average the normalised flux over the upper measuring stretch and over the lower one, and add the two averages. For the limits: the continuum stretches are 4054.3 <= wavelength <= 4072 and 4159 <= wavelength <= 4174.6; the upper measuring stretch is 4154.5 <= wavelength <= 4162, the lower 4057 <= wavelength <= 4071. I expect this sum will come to 2.01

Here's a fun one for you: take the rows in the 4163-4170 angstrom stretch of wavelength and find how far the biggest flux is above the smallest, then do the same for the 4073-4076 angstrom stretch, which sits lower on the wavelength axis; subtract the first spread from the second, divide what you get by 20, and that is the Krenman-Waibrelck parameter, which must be 0.001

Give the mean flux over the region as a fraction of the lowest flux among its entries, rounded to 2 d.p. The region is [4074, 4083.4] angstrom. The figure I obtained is 1.03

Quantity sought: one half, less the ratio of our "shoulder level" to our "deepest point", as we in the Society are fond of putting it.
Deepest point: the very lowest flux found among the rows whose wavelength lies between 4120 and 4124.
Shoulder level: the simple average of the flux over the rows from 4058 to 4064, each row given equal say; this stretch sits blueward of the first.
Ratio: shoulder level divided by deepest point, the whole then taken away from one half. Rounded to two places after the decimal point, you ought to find -0.57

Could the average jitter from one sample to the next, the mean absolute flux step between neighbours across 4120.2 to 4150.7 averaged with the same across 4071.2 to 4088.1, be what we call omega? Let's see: 0.311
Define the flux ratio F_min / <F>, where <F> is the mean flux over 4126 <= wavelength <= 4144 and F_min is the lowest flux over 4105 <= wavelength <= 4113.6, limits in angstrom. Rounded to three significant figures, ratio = 1.02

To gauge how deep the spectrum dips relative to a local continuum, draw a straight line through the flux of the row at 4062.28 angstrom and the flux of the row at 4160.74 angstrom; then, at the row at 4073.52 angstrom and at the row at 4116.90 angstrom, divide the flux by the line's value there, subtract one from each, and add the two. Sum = -0.02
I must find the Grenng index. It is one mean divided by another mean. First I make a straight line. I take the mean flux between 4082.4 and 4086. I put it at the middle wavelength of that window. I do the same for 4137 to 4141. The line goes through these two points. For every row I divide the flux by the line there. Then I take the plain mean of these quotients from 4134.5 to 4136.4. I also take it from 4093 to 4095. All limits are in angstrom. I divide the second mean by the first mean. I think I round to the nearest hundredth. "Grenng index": 0.95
